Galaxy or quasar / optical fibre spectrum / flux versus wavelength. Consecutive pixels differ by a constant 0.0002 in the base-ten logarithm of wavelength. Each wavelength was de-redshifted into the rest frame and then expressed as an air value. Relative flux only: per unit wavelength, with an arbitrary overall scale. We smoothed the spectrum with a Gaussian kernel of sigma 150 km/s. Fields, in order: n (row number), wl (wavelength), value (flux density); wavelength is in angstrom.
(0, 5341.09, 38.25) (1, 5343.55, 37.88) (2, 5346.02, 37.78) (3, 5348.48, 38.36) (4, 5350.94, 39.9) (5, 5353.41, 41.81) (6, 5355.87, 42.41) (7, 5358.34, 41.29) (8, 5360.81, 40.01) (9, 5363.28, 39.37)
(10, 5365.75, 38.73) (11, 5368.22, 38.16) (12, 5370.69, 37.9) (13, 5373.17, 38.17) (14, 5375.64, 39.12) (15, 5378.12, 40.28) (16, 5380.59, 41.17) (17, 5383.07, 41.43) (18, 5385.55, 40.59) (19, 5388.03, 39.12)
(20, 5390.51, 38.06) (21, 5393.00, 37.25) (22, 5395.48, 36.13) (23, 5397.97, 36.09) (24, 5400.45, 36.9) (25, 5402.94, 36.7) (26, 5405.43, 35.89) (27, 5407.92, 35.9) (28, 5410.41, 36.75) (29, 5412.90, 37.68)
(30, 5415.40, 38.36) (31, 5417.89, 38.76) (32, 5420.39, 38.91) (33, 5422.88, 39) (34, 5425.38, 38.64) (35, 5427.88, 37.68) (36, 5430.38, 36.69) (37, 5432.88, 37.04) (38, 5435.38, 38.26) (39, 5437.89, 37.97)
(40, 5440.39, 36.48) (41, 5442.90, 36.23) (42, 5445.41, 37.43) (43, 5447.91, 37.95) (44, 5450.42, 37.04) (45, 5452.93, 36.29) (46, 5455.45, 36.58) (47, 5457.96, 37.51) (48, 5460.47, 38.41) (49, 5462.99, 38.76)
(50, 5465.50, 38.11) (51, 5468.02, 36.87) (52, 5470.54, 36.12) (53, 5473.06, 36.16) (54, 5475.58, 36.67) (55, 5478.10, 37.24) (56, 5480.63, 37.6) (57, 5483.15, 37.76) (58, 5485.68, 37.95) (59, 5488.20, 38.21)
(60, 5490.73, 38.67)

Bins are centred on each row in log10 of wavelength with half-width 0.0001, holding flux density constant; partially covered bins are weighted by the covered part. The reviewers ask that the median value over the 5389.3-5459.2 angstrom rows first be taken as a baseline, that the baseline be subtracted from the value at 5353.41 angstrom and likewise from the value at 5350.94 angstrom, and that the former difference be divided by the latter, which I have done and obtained 1.7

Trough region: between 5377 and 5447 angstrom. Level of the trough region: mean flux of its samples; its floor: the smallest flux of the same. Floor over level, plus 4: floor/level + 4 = 4.95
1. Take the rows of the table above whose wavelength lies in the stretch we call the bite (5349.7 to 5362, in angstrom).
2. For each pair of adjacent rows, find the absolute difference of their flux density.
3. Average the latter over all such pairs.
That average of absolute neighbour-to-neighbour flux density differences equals 1.23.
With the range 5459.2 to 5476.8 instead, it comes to 0.59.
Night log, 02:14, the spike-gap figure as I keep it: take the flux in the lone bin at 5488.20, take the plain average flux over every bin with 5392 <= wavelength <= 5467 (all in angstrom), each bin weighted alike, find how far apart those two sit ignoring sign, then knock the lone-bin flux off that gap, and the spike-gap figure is -37.4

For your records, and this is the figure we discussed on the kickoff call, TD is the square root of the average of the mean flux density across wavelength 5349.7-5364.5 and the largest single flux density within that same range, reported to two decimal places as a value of 6.45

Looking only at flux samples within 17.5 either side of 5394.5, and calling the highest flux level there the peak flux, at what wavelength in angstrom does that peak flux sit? 5383.07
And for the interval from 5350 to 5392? 5355.87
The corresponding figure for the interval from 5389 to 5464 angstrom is 5422.88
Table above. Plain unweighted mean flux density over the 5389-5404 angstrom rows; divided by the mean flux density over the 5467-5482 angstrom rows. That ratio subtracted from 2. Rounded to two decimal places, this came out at 1.00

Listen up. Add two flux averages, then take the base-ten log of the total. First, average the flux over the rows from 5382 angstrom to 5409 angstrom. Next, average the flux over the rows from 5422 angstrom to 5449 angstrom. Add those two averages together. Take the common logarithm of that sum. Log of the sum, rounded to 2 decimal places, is 1.88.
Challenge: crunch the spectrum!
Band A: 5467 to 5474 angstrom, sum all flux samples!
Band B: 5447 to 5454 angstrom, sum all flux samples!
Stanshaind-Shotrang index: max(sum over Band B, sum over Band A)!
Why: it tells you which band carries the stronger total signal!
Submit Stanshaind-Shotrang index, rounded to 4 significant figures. 111.3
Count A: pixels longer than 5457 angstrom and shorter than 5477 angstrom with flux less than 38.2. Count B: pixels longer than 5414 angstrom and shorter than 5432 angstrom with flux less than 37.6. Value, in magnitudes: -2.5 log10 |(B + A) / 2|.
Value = -1.36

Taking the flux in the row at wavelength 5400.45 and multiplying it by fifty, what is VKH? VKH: 1845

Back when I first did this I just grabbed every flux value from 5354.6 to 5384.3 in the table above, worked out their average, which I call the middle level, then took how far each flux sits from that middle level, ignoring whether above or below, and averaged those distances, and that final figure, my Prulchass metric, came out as 1.3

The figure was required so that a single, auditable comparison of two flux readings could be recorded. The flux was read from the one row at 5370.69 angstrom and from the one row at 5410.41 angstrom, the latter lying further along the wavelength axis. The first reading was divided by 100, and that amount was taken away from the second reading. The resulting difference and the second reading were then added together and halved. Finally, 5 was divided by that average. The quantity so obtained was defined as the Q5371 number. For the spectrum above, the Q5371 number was 0.137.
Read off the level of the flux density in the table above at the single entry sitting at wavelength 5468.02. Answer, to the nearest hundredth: 36.87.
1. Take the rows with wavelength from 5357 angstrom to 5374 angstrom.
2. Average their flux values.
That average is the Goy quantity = 39.1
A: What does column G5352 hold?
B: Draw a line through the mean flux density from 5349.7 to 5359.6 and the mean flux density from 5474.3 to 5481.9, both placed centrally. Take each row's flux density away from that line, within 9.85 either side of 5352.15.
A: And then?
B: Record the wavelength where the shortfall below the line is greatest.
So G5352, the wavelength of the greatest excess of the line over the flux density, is 5346.02 angstrom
